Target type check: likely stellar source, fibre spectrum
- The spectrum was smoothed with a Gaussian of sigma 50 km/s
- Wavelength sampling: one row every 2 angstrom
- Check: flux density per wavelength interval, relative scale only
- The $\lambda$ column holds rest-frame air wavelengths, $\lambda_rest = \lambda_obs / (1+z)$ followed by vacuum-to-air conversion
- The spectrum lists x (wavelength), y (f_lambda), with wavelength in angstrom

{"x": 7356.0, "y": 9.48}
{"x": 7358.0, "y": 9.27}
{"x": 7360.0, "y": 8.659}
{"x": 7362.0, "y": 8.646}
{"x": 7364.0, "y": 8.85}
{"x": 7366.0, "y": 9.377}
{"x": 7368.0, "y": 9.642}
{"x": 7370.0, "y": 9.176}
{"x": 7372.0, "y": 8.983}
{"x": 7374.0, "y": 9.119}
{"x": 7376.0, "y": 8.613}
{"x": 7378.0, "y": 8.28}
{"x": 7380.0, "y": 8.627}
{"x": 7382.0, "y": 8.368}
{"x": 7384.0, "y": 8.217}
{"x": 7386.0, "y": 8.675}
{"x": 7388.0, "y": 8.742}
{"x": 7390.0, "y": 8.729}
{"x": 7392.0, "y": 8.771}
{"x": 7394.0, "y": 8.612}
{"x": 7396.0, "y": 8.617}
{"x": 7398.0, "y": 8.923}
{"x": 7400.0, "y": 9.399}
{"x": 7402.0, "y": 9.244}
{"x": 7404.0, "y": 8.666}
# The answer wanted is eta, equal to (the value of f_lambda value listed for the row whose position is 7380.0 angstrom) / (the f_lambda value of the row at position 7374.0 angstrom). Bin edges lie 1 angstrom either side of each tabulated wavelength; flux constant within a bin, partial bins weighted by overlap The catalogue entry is 0.95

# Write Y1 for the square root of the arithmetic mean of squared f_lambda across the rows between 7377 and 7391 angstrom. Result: 8.5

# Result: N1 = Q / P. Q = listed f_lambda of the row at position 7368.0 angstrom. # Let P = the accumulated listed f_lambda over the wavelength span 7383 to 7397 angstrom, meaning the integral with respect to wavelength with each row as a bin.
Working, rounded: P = 121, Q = 9.642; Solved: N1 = 0.080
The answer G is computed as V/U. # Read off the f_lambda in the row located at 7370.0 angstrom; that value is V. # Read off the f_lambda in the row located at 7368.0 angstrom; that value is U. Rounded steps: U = 9.642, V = 9.176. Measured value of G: 0.95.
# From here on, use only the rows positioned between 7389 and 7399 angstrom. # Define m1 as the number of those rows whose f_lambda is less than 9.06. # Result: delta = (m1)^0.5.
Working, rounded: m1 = 5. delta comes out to 2.2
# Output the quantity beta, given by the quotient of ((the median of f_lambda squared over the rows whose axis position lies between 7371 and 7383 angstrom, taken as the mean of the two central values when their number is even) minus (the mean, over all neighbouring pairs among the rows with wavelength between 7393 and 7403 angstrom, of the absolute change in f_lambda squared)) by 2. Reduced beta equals 35.0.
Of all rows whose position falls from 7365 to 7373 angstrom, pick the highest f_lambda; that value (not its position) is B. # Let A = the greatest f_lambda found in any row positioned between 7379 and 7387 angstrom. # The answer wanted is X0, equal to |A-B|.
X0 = 1.0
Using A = 8.675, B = 9.642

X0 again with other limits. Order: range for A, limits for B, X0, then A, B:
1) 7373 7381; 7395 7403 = 0.3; 9.119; 9.399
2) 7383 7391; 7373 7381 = 0.4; 8.742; 9.119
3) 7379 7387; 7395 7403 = 0.7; 8.675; 9.399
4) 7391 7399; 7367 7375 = 0.7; 8.923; 9.642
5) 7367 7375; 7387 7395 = 0.9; 9.642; 8.771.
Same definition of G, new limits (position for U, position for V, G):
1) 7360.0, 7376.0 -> 0.99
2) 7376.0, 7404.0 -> 1.01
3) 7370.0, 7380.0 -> 0.94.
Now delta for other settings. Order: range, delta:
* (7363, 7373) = 1.4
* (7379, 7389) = 2.2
